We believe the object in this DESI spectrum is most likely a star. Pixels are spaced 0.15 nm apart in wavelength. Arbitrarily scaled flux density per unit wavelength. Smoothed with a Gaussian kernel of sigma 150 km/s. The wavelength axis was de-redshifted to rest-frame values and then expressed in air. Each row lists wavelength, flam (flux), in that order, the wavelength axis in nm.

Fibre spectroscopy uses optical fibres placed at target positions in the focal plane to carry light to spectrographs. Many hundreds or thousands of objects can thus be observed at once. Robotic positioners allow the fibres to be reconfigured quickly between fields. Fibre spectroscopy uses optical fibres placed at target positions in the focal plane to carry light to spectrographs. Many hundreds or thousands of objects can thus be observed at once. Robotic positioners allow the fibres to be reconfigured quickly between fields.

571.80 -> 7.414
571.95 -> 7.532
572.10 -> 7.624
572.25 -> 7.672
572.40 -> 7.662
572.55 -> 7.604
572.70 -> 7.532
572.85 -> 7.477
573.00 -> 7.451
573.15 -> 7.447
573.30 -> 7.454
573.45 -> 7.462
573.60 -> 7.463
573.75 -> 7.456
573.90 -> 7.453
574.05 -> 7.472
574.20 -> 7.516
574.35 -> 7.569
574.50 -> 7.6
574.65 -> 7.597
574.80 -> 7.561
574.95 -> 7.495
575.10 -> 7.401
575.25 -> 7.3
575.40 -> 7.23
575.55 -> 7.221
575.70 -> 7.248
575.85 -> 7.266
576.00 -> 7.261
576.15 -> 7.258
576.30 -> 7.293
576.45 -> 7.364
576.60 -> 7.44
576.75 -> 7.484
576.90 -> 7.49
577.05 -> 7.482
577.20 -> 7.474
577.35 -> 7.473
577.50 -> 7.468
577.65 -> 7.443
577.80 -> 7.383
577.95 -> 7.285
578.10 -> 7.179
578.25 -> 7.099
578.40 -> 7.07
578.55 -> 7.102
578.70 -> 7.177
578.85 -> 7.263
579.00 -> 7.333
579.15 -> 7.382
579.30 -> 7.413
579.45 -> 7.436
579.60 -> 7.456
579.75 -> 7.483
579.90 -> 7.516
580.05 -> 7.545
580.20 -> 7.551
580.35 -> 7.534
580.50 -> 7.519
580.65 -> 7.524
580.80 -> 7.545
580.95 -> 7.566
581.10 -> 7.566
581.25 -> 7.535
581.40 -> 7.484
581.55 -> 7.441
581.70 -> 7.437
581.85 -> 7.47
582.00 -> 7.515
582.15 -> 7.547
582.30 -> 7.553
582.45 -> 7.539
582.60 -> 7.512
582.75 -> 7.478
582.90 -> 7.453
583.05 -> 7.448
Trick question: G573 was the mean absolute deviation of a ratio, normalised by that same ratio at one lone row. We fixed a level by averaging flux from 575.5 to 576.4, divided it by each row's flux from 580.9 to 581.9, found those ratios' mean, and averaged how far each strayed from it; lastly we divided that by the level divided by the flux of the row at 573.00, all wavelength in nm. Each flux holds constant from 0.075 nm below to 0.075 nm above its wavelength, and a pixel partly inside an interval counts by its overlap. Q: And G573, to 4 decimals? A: 0.0063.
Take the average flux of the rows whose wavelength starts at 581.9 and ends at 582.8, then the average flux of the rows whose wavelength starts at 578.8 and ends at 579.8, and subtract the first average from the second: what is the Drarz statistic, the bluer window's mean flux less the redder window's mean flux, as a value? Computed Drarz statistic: -0.13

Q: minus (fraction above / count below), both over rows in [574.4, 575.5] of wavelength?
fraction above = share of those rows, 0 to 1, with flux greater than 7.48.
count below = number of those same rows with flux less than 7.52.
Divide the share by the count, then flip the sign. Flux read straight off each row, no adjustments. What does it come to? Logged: -0.14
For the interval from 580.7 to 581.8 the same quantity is -0.24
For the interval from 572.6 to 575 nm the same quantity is -0.04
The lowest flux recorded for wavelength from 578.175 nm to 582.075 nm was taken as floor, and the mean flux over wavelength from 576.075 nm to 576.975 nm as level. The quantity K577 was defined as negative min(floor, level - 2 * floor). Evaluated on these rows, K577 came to 6.8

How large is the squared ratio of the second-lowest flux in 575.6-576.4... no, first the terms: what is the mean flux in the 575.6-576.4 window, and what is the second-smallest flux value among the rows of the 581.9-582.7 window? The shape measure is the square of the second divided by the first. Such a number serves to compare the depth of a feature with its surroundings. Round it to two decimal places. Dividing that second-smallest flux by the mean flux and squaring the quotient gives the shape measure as 1.07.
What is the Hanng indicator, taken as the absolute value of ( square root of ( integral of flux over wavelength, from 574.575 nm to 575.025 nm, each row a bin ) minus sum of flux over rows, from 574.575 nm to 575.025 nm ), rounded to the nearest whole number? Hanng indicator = 21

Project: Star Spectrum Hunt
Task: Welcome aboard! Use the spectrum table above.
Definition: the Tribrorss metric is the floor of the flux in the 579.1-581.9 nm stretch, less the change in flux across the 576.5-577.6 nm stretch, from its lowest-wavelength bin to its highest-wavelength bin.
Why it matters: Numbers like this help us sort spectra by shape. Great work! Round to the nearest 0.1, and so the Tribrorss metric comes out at 7.4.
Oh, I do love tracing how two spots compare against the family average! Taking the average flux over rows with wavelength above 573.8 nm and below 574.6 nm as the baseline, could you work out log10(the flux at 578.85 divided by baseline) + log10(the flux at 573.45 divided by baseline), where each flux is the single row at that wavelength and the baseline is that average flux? -0.019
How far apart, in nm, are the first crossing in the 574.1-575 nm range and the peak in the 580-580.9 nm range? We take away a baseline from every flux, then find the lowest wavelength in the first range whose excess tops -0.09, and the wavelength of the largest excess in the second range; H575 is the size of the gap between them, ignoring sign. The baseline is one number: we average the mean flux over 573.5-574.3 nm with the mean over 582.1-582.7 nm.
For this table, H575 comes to 6.00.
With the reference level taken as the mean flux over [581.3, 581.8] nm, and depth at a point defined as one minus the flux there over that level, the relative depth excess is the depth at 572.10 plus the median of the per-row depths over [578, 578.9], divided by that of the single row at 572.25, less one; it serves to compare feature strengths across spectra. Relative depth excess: -1.7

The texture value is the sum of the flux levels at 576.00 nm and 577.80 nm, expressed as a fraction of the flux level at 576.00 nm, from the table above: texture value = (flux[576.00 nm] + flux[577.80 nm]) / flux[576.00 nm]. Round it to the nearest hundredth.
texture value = 2.02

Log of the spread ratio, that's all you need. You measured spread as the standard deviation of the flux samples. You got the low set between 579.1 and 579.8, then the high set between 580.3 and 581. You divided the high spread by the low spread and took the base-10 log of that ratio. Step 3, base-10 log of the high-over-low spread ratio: -0.32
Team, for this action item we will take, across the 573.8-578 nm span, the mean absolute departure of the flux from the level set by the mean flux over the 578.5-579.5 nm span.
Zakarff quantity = 0.14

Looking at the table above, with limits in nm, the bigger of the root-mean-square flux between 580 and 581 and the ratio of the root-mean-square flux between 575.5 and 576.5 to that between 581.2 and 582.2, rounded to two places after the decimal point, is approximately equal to 7.54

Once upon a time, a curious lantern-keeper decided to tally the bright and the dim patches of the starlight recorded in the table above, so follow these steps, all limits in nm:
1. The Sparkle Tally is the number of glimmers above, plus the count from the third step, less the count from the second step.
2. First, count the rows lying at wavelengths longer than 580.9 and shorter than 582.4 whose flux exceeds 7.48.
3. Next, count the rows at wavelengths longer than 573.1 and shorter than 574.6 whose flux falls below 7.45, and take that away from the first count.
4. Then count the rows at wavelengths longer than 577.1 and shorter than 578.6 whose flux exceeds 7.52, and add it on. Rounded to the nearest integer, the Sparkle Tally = 6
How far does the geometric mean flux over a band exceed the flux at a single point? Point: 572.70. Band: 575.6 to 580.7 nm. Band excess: -0.16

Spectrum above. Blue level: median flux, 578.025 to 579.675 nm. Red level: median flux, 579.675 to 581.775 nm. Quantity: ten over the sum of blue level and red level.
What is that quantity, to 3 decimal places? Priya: 0.676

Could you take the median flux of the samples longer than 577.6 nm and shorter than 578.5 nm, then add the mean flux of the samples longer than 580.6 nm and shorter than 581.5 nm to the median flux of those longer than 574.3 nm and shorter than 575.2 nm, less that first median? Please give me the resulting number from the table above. 7.87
